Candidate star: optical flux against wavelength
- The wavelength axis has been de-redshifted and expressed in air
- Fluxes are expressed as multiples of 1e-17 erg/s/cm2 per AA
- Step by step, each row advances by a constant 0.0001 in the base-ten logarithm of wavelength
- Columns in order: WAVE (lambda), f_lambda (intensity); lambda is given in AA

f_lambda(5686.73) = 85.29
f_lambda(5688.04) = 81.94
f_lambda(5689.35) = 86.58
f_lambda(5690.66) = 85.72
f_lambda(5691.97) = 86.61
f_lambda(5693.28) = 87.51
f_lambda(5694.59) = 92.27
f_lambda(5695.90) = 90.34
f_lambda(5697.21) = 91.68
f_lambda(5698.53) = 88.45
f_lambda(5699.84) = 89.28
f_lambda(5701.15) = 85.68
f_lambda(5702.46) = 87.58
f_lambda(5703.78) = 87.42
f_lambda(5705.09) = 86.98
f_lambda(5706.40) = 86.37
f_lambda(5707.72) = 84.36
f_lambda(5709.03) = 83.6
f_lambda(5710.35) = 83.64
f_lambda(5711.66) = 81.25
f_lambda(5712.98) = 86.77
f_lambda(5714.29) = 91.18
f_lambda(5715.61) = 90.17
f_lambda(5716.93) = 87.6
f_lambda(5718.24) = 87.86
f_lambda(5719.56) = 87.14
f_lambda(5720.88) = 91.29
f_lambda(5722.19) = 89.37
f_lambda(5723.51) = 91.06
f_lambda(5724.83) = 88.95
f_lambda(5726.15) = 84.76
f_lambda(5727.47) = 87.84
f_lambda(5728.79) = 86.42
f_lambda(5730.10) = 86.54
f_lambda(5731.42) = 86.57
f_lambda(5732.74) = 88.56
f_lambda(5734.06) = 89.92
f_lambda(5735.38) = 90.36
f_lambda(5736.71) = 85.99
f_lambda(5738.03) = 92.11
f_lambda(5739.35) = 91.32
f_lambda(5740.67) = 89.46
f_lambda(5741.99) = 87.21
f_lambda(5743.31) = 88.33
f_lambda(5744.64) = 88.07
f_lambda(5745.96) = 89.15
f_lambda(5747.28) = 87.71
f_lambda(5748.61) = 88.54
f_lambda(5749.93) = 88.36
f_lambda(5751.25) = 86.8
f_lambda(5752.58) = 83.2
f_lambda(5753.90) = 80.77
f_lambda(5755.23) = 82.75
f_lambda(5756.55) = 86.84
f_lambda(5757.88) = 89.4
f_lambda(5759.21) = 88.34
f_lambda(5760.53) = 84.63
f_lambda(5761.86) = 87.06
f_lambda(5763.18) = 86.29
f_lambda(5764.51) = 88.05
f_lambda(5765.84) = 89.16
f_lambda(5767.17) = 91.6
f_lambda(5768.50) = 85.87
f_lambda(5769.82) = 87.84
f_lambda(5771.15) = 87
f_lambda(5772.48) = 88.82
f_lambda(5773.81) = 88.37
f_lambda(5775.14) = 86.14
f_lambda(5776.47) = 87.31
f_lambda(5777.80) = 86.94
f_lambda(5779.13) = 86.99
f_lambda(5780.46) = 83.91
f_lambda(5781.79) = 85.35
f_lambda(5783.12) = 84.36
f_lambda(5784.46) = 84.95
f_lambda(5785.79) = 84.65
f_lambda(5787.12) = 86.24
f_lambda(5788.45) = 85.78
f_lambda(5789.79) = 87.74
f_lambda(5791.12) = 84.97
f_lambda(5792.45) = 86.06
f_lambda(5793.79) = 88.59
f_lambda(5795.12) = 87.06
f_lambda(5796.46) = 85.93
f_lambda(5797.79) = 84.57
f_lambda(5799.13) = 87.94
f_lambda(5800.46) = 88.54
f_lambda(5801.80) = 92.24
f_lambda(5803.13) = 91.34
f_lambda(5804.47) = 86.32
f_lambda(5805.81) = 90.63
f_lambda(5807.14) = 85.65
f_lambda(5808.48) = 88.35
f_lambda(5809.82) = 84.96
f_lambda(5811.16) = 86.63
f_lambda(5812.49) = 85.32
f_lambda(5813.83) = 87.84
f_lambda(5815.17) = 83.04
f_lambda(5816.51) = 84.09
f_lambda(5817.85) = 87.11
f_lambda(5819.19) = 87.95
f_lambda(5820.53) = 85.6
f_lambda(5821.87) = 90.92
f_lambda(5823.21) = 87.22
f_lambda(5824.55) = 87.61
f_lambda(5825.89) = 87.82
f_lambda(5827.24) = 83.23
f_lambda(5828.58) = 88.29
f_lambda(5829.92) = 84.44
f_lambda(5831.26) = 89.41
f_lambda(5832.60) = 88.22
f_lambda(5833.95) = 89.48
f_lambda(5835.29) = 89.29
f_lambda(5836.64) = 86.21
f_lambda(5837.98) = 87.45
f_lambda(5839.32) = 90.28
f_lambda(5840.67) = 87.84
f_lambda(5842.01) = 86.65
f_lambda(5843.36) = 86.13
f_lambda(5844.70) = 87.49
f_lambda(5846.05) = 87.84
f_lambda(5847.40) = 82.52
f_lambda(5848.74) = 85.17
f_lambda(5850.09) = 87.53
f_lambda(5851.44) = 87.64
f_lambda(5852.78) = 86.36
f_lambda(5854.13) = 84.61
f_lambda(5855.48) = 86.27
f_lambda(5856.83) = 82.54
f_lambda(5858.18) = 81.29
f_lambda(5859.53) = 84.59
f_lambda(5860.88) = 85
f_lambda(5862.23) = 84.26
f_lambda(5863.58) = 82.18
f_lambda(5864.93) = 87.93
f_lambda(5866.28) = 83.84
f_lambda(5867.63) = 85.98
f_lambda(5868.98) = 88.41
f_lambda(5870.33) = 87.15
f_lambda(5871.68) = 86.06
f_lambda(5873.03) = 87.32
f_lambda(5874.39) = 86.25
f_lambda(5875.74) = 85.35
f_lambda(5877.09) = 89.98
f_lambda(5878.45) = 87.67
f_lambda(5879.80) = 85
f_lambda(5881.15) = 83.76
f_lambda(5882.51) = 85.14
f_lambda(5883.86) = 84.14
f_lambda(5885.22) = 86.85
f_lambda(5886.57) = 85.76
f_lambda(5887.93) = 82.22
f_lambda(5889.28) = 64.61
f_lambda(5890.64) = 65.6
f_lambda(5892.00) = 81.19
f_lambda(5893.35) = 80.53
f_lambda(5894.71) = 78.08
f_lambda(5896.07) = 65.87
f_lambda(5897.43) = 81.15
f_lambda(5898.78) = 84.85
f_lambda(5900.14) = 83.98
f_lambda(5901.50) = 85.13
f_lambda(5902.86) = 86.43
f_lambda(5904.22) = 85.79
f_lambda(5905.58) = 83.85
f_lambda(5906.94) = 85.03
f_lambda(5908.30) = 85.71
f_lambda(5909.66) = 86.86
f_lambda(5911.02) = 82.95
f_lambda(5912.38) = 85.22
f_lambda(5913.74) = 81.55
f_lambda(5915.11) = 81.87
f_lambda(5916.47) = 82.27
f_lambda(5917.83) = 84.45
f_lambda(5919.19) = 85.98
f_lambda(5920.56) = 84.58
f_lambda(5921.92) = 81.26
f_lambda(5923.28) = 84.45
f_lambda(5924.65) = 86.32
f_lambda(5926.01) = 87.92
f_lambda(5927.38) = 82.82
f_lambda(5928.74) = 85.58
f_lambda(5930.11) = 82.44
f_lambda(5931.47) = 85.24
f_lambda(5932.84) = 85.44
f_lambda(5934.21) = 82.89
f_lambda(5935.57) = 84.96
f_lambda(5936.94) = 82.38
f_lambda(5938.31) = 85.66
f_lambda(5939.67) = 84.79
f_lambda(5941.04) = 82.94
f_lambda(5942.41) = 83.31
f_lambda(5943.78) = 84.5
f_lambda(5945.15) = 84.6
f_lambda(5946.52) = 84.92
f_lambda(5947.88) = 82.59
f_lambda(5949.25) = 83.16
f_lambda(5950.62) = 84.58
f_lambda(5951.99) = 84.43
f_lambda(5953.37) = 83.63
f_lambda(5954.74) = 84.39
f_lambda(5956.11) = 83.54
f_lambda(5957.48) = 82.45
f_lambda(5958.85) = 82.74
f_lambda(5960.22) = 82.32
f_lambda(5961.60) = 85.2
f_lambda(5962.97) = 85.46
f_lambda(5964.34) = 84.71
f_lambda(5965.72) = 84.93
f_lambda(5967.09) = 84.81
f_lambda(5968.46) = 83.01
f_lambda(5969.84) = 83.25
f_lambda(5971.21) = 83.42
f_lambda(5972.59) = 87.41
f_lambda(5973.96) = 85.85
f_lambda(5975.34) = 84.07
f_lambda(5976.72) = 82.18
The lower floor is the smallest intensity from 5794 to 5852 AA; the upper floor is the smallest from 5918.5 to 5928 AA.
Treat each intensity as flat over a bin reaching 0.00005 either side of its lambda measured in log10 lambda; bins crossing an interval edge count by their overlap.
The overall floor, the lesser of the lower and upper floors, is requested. 81.3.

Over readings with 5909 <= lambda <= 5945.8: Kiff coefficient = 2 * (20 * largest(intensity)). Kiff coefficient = 3517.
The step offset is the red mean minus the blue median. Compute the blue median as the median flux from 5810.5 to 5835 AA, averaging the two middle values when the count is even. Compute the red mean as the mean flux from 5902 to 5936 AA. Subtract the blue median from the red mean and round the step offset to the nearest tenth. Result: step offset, -2.9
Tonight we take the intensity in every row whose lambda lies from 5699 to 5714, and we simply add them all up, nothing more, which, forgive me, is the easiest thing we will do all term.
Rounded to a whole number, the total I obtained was 943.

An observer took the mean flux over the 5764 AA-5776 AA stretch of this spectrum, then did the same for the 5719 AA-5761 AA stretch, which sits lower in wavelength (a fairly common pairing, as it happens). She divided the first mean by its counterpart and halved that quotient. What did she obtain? 0.502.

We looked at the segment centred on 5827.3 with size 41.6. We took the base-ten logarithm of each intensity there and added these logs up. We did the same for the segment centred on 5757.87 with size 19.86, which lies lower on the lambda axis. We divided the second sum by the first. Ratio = 0.48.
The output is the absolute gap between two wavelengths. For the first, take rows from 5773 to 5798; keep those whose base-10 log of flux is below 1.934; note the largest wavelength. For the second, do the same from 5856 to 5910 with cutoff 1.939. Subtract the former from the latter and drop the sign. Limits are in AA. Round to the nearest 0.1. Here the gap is 111.9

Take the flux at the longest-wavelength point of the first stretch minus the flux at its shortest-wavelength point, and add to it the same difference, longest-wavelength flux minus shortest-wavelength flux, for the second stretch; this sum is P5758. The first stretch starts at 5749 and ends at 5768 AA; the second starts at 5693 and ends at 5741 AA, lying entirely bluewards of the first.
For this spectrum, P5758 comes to 5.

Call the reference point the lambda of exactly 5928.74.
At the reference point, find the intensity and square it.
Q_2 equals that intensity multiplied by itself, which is 7324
